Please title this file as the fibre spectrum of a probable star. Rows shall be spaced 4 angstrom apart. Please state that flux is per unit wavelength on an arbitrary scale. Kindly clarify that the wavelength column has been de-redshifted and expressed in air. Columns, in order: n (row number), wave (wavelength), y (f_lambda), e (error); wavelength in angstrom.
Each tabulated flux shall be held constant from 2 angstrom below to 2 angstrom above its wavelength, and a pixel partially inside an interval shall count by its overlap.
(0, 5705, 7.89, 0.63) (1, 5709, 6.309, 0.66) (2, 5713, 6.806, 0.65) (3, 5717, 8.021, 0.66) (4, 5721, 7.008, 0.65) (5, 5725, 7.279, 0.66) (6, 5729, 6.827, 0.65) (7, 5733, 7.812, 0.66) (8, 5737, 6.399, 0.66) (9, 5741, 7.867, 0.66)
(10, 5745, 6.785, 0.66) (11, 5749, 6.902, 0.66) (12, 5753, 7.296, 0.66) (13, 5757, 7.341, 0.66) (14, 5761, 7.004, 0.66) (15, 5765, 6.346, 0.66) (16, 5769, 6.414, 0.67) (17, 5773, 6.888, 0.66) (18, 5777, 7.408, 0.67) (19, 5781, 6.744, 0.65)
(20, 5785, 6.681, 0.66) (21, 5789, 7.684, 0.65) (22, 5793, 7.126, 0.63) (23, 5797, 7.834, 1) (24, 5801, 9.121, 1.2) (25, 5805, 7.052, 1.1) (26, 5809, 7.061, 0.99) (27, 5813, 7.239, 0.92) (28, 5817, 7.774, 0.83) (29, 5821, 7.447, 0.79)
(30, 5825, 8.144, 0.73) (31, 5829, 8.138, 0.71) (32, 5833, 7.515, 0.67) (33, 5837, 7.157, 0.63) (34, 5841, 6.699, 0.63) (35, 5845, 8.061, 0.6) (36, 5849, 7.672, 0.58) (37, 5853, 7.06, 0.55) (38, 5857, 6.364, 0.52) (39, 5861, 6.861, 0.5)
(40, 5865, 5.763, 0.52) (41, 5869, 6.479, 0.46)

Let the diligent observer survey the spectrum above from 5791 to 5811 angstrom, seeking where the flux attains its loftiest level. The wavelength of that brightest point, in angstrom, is 5801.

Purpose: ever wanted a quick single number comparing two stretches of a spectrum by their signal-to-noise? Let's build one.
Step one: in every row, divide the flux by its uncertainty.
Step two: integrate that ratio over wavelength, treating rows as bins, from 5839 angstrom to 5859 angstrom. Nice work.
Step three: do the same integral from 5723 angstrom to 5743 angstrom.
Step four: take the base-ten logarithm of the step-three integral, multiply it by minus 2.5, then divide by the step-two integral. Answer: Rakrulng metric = -0.023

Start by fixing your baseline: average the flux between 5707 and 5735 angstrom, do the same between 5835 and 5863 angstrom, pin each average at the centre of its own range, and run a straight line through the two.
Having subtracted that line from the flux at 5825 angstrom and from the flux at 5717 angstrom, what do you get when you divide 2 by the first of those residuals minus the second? 14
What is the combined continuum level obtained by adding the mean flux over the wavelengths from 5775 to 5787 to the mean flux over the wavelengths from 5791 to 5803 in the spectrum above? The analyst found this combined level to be 15.0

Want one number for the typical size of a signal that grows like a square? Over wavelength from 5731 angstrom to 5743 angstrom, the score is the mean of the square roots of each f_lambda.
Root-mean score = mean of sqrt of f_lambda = 2.71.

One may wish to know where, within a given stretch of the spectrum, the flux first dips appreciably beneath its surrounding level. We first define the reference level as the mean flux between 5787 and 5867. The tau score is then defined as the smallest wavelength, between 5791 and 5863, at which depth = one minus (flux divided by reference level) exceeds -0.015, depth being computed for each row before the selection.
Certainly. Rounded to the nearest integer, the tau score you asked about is 5793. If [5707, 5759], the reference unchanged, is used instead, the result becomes 5709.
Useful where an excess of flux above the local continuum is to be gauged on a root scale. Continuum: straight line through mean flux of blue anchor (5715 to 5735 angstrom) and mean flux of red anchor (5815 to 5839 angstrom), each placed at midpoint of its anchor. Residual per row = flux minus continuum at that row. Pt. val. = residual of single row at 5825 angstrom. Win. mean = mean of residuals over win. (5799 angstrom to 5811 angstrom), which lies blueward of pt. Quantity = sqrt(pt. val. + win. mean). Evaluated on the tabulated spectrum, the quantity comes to 0.75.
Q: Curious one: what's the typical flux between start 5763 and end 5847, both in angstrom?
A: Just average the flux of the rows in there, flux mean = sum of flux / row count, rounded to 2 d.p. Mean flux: 7.36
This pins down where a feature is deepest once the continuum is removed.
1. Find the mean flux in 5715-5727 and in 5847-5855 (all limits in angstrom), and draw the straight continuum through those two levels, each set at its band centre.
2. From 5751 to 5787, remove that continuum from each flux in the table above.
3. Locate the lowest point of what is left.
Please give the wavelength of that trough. 5765 angstrom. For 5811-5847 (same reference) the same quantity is 5841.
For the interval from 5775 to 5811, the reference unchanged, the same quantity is 5785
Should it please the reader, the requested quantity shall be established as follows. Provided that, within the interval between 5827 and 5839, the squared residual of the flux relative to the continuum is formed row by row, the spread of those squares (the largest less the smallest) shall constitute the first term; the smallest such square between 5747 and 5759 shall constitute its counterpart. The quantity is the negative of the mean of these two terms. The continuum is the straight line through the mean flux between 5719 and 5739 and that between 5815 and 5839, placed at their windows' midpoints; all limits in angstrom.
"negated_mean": -0.16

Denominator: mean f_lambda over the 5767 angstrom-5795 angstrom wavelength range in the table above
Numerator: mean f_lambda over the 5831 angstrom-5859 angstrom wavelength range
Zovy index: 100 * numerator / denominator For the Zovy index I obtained 103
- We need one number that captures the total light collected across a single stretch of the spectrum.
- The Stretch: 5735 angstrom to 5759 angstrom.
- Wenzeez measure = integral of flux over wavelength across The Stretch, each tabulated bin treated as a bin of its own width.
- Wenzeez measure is 170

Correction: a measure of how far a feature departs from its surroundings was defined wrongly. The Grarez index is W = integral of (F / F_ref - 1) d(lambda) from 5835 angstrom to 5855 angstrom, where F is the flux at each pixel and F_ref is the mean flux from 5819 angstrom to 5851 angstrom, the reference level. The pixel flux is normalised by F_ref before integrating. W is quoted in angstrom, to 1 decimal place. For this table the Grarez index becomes -0.7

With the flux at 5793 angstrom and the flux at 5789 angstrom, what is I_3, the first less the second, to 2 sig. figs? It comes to -0.56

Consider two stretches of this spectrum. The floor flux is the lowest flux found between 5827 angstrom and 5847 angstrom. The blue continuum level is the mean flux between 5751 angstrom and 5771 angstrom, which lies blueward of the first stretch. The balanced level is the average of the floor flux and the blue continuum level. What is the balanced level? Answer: 6.79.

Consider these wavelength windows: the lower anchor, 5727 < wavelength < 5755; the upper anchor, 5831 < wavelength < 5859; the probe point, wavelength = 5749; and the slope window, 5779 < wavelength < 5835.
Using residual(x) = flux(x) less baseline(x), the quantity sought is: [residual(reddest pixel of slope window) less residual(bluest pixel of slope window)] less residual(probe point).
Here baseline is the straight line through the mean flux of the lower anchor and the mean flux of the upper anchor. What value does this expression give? 1.0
